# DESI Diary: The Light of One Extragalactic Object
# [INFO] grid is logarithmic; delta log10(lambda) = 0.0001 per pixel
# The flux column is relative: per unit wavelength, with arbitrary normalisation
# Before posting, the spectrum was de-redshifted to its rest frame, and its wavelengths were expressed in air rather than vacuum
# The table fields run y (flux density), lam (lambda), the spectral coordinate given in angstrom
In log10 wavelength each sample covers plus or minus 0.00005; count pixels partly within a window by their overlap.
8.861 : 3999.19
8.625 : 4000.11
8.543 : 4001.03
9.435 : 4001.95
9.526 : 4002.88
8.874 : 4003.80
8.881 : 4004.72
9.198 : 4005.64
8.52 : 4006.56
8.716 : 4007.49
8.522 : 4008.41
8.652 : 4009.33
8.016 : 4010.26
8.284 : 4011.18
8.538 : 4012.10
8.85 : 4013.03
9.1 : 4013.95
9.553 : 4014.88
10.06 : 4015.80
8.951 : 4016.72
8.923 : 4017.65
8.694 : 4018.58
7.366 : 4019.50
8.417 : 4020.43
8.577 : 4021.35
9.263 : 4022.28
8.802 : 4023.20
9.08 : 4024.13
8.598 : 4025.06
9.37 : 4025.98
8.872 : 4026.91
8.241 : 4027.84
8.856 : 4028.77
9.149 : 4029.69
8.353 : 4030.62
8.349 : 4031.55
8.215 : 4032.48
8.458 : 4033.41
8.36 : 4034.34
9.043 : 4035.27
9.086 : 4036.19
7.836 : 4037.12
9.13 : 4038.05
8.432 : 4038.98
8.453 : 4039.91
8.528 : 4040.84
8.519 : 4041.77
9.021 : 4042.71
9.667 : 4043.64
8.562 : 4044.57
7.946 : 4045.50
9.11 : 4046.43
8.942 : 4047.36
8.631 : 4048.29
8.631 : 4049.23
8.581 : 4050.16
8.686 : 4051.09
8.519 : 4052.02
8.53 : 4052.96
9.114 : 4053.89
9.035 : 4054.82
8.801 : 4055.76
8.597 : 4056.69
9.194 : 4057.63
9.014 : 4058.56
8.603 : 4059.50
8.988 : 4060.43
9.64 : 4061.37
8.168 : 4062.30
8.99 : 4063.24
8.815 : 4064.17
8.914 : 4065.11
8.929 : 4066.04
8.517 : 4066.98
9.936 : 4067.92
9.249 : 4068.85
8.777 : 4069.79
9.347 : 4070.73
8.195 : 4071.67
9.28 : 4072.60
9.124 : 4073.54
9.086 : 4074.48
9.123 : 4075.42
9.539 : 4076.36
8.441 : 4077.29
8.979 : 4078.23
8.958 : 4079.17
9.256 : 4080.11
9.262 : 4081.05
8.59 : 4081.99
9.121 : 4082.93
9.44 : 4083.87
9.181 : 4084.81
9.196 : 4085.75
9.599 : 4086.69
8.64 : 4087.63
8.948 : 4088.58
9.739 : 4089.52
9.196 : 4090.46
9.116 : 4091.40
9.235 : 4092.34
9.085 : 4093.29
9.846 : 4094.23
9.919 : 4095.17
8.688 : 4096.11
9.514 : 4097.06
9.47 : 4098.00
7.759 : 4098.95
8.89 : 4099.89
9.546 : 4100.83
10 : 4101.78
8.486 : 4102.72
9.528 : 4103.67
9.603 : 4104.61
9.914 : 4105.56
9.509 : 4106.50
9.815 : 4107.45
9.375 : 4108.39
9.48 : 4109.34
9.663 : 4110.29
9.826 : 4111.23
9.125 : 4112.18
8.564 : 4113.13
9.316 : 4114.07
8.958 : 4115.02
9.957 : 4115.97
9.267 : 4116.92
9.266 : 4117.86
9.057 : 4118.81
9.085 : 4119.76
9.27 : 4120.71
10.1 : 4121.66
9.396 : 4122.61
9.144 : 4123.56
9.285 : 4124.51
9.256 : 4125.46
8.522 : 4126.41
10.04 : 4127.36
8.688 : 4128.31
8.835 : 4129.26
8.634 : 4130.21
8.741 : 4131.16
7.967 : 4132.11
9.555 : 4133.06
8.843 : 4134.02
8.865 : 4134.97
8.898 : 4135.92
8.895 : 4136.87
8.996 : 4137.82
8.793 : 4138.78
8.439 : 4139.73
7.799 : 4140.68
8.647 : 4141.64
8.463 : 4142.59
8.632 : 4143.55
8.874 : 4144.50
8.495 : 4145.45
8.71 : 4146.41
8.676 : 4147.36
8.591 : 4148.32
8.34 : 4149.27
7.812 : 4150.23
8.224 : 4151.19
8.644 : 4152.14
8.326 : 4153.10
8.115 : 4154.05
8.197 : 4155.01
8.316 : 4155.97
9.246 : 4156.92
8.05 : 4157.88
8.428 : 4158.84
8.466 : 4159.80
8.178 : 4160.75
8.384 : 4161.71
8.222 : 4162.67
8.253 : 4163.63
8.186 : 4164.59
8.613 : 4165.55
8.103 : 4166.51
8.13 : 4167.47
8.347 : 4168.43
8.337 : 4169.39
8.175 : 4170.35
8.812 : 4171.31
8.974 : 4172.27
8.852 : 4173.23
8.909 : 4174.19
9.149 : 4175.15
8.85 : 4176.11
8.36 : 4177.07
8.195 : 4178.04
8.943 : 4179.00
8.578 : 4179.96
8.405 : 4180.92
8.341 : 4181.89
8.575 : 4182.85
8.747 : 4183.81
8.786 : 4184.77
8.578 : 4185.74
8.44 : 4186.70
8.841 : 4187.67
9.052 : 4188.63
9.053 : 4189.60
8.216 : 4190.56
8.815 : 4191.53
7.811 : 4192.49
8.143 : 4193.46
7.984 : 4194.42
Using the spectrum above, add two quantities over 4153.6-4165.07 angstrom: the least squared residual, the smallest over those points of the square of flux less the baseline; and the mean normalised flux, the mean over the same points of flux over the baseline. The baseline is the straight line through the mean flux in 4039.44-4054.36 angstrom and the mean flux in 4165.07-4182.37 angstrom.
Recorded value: 0.98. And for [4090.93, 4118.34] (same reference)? 1.08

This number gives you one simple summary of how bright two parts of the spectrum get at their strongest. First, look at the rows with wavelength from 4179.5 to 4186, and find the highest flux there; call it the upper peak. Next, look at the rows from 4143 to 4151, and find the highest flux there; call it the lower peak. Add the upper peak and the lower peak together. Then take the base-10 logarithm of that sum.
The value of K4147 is 1.25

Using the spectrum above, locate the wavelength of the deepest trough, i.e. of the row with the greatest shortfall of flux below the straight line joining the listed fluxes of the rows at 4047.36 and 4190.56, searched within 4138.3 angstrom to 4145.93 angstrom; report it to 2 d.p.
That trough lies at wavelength 4140.68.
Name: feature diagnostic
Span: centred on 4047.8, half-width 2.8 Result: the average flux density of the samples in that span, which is 8.64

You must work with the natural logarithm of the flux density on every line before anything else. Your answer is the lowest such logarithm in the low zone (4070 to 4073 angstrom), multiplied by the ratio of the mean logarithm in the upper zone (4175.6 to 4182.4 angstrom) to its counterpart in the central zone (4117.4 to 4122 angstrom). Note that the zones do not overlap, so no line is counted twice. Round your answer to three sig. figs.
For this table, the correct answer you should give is 2.02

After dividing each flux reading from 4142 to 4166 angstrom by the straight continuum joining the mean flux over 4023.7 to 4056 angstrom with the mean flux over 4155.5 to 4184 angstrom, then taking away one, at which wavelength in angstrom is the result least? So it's 4150.23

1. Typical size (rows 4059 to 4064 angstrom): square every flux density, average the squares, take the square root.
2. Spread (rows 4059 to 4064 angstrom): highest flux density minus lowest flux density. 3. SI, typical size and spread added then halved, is 5.2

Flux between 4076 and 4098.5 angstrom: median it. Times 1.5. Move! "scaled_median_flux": 13.8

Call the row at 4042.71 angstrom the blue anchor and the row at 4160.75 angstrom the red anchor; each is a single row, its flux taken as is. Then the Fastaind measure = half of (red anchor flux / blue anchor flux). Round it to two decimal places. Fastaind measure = 0.45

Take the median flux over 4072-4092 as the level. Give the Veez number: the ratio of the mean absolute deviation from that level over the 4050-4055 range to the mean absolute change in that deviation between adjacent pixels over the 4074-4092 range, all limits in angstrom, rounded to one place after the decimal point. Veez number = 1.5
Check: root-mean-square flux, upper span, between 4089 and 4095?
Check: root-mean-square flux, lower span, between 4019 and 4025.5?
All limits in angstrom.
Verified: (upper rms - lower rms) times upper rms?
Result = 7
